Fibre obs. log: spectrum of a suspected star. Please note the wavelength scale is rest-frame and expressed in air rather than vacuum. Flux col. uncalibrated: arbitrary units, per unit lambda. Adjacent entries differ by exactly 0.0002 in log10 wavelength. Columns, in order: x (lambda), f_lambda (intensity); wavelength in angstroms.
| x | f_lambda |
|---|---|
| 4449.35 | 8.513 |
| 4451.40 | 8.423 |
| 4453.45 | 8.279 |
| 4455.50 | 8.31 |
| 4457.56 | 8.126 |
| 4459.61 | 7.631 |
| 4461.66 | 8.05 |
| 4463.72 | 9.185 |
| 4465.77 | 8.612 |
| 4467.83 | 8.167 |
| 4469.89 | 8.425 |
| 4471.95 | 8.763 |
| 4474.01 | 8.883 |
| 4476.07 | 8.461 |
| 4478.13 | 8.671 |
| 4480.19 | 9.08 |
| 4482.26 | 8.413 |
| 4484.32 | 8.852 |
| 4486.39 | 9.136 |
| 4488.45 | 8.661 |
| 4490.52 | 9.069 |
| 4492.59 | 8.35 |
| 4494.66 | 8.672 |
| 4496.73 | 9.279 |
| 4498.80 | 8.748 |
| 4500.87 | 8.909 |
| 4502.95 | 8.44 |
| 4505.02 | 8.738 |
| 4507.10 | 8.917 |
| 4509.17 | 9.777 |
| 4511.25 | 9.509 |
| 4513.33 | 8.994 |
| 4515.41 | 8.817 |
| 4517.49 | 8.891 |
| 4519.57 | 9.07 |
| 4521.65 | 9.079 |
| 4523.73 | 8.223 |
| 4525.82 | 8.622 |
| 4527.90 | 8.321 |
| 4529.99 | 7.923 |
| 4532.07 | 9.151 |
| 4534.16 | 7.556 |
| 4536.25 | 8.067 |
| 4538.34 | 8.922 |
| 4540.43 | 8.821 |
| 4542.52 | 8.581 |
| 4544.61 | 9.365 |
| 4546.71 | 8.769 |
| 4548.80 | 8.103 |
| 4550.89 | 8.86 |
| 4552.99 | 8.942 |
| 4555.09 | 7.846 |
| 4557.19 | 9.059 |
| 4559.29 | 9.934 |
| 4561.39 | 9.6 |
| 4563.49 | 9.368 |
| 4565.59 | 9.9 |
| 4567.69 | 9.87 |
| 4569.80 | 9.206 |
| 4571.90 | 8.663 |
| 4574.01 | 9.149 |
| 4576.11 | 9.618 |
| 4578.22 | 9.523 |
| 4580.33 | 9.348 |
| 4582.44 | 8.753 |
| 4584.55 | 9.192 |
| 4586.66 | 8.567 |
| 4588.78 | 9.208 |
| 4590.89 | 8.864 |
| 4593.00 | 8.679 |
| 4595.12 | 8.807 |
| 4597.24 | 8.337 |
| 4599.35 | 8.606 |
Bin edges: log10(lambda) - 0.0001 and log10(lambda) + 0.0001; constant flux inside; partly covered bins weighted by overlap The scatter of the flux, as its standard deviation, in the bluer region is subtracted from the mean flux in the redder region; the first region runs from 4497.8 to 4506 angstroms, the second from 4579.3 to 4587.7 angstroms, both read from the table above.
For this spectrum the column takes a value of 8.8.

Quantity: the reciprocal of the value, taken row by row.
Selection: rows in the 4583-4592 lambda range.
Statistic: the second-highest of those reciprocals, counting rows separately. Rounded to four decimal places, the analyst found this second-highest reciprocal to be 0.1128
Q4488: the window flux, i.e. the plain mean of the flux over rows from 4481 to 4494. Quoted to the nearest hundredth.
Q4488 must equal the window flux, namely 8.75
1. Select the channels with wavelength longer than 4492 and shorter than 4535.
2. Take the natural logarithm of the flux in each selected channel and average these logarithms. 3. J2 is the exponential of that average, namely 8.7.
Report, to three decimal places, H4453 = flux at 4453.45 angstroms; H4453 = 8.279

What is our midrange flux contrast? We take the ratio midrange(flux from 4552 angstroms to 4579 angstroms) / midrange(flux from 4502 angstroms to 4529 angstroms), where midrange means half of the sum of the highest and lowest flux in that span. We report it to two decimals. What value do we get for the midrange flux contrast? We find 0.99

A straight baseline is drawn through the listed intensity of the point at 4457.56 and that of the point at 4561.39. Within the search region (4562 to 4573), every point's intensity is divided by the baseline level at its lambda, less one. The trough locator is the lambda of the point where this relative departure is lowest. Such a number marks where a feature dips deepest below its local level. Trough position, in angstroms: 4571.90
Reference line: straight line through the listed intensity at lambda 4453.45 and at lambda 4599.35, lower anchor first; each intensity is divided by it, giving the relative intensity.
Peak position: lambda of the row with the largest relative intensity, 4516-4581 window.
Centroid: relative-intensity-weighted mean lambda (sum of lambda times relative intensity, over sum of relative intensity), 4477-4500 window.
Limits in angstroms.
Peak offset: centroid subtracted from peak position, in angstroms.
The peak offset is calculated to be 70.8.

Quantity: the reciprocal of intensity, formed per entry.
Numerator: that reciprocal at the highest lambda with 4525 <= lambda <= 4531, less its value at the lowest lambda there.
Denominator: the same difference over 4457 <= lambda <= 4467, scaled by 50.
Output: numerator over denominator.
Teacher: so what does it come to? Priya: -0.029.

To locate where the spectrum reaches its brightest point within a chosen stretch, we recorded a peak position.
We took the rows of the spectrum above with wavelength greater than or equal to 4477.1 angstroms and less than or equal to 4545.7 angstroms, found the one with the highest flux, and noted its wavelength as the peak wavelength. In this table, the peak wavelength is 4509.17 angstroms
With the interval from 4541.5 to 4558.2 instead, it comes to 4544.61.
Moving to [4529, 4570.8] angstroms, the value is 4559.29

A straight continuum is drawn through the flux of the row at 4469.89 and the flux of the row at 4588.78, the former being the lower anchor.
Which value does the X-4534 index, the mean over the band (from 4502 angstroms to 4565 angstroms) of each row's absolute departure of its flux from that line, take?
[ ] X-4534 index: 0.44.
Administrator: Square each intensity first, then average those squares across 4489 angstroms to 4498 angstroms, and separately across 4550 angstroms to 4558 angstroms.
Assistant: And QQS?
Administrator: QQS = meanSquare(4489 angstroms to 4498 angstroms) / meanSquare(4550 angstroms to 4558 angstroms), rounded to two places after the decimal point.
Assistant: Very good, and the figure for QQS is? 1.04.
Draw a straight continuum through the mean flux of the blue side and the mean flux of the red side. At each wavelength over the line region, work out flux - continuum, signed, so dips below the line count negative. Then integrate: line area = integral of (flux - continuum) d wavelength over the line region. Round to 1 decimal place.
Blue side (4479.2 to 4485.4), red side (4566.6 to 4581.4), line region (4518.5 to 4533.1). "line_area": -6.1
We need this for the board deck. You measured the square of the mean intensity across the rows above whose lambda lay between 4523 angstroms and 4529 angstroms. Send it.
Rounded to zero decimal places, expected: 70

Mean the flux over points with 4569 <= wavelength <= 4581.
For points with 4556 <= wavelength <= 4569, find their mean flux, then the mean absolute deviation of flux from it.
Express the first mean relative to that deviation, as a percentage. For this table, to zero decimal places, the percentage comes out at 3310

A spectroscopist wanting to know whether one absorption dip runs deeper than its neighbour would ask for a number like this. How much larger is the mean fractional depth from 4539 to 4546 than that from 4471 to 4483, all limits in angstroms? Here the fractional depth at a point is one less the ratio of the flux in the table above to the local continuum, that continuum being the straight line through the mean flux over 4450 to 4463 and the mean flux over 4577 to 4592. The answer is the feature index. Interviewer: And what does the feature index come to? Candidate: 0.03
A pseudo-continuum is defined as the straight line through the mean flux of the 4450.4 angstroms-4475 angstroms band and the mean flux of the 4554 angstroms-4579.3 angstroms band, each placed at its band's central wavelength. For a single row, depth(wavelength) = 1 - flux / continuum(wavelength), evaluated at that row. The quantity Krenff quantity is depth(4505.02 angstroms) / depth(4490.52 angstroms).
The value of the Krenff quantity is -0.1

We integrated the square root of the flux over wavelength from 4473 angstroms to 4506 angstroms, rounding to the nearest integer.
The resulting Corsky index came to 98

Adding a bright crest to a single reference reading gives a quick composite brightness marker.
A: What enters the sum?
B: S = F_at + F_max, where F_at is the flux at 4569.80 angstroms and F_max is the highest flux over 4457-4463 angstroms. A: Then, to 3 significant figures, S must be 17.3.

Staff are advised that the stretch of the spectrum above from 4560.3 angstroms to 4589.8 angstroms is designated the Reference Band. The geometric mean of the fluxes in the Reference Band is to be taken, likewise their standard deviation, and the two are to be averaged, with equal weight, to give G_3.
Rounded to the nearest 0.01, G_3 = 4.84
